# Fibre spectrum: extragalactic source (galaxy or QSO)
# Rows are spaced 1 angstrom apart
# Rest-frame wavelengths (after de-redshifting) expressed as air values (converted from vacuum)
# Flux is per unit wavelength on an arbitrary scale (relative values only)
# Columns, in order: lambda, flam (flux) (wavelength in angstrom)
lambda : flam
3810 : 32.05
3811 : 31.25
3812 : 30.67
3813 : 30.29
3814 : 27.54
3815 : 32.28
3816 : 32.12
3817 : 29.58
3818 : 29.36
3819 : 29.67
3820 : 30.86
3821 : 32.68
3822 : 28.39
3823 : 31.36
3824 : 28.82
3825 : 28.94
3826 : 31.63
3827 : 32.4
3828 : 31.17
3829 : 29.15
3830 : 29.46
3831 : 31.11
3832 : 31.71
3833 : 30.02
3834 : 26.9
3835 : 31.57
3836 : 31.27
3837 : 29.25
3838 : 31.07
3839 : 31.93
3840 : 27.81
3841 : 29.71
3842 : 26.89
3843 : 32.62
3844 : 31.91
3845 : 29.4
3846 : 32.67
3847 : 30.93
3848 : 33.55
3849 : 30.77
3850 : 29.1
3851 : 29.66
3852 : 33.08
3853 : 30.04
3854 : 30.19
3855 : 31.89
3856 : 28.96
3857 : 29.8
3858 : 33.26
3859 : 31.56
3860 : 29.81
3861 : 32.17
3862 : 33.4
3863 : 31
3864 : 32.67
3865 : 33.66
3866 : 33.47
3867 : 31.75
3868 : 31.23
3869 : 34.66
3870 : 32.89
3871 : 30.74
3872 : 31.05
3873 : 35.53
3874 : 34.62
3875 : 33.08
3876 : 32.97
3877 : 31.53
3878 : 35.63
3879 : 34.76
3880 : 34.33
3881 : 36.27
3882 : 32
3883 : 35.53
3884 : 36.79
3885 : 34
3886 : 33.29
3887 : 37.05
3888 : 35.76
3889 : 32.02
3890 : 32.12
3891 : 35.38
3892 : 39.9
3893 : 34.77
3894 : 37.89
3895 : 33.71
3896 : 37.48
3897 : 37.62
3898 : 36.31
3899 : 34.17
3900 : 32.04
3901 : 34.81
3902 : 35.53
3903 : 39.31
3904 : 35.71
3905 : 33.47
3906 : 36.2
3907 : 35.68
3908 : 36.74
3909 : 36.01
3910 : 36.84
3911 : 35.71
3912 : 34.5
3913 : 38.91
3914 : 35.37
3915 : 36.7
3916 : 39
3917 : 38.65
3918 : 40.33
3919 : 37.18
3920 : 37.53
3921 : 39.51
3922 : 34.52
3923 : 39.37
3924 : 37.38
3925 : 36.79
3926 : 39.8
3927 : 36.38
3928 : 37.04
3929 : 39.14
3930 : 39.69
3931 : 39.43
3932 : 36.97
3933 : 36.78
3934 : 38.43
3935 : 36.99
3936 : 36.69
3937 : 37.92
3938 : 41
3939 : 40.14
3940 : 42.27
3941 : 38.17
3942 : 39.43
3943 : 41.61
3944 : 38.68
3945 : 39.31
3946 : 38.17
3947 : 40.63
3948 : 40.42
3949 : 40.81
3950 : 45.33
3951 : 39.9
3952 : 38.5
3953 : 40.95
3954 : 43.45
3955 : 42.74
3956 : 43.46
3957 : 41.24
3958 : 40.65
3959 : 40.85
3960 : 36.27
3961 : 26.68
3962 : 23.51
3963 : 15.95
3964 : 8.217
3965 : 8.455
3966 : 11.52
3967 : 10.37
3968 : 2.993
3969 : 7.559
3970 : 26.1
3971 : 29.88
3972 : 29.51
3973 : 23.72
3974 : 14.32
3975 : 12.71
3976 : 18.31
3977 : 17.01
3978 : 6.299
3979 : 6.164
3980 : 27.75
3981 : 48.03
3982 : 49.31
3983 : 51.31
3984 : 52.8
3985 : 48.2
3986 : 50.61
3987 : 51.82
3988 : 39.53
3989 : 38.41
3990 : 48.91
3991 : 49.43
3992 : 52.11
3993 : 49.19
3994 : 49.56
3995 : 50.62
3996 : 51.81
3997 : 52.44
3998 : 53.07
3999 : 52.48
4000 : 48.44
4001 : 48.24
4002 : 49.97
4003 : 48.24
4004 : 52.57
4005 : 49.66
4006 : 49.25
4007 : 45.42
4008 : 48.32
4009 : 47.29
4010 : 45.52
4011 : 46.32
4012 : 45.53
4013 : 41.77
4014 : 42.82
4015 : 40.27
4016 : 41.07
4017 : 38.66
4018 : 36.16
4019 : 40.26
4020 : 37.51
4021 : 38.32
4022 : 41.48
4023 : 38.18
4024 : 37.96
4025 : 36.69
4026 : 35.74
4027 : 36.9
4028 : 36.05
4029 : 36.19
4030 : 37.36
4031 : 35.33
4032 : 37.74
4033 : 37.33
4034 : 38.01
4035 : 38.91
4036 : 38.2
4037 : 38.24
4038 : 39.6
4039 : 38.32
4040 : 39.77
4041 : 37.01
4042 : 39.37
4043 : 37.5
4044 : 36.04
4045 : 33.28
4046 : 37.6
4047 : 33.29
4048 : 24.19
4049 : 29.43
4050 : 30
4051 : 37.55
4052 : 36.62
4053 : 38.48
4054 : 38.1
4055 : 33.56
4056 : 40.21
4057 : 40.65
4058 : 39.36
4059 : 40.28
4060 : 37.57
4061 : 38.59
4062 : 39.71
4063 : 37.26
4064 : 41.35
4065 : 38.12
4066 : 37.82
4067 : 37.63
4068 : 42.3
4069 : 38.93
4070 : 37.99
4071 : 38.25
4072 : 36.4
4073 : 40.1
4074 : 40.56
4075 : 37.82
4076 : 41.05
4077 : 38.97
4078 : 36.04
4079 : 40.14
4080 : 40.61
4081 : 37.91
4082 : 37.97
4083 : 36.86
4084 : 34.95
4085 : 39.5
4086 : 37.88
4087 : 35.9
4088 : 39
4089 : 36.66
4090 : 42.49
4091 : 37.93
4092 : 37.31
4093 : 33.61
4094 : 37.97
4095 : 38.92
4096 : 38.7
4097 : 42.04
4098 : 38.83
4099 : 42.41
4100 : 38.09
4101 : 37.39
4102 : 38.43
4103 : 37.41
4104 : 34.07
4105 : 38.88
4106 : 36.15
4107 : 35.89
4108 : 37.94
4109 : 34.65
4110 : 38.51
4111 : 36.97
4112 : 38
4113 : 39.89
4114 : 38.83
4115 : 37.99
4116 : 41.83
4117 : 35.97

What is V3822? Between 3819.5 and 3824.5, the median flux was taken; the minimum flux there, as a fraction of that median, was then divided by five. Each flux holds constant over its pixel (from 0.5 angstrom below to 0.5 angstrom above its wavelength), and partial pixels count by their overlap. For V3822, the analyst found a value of 0.184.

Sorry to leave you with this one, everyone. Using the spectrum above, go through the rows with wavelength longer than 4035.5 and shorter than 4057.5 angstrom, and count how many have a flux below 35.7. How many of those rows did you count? 6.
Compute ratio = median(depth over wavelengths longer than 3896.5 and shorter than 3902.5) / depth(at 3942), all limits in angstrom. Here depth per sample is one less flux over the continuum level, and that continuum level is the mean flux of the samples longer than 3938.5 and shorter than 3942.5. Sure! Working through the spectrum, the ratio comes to 8.4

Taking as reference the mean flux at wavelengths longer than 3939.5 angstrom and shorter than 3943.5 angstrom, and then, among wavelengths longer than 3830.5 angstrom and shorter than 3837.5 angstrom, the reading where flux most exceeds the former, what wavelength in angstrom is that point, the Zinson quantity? 3832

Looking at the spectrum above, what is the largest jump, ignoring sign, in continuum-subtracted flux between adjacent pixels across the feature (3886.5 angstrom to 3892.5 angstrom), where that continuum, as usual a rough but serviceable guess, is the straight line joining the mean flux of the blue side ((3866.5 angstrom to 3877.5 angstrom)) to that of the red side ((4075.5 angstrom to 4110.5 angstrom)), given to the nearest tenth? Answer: 4.5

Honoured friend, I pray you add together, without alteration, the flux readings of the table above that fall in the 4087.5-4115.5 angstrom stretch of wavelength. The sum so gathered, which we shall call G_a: 1065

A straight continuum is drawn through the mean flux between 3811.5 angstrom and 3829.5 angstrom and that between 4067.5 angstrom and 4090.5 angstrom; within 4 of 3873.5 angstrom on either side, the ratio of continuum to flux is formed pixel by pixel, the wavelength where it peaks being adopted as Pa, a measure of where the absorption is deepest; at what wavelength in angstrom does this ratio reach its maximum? 3871 angstrom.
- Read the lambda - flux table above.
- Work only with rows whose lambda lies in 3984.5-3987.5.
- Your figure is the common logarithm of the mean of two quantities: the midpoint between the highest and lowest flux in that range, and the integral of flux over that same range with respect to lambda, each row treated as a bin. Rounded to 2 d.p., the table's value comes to 2.00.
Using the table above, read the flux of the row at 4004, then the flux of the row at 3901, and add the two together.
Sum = 87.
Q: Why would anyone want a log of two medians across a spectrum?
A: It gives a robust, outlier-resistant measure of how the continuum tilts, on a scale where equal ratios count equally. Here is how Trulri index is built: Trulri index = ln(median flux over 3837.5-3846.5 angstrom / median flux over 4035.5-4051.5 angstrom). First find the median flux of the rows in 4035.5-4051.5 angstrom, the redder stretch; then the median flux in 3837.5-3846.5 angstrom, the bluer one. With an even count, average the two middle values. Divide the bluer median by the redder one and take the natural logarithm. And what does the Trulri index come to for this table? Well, -0.19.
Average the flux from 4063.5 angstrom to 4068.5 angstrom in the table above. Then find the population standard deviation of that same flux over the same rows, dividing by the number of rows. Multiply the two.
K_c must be 78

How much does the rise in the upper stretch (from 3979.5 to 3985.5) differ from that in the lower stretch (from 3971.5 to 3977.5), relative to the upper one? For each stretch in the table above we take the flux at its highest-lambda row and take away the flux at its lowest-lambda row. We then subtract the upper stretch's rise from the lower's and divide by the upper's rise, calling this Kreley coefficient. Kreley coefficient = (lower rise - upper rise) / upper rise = -1.6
